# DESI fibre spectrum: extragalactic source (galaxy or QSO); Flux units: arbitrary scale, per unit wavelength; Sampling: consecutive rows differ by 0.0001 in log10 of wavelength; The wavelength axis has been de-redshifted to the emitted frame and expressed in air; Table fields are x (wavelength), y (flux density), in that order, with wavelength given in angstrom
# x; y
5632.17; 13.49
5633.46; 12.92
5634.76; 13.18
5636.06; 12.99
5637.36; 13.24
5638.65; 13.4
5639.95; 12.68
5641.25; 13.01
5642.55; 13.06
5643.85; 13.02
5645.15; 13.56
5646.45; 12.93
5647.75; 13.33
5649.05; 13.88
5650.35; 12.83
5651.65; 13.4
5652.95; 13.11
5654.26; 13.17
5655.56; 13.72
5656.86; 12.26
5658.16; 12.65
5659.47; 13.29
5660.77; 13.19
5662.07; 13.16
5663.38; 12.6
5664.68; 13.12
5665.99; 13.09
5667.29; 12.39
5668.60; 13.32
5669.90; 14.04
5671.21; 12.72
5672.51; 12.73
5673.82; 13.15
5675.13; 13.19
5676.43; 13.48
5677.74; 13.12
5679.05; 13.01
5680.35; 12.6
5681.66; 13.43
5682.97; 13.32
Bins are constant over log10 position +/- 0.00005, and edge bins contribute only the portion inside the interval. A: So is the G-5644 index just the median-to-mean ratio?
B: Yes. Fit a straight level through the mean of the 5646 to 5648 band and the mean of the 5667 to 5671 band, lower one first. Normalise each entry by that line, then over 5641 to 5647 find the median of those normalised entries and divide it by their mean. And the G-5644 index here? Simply 0.993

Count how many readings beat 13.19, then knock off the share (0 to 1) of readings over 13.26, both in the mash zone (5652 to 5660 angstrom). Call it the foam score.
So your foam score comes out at 1.7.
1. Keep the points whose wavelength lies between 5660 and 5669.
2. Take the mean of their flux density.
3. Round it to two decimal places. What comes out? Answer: 12.98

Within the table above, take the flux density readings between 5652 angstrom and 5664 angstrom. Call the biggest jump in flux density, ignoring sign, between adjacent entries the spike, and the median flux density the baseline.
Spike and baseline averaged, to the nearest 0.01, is 7.31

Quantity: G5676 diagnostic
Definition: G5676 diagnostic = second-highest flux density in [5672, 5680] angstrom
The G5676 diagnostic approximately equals 13.19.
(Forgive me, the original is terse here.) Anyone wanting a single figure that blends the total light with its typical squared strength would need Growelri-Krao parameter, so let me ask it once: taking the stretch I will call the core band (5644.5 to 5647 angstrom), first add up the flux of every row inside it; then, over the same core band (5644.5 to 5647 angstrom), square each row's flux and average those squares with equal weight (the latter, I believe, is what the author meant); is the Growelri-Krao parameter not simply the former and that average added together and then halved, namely 101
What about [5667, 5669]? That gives 96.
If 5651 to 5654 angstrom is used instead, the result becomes 101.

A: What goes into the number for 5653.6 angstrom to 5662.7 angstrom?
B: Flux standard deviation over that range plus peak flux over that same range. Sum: 14.2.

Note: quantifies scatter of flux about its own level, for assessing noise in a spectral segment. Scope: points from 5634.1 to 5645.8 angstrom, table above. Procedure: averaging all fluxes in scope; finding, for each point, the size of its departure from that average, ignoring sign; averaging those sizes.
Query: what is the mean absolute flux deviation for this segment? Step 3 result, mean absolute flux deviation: 0.194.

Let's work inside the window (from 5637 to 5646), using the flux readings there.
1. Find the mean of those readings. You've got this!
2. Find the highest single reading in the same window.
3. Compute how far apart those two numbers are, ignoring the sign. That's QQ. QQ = 0.42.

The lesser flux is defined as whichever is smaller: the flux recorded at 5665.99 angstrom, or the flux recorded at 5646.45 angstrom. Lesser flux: 12.9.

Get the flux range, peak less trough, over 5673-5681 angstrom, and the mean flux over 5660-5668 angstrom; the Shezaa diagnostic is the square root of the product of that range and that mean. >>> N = 3.37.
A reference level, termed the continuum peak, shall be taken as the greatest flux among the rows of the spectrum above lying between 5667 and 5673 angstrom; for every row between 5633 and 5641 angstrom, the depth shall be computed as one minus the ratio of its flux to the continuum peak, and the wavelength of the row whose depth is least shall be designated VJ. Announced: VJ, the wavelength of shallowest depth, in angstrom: 5638.65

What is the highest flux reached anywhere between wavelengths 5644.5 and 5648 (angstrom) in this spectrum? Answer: 13.56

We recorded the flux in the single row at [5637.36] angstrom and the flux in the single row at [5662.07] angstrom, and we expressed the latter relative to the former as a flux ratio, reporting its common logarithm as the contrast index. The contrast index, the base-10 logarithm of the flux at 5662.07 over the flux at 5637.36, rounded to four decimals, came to -0.0026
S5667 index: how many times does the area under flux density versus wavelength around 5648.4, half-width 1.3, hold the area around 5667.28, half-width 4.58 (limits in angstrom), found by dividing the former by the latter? 0.3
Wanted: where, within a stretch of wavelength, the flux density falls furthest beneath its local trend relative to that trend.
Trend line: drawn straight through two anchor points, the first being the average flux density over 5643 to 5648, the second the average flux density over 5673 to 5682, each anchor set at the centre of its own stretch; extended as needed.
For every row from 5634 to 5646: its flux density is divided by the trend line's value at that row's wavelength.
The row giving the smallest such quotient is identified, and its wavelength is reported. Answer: 5639.95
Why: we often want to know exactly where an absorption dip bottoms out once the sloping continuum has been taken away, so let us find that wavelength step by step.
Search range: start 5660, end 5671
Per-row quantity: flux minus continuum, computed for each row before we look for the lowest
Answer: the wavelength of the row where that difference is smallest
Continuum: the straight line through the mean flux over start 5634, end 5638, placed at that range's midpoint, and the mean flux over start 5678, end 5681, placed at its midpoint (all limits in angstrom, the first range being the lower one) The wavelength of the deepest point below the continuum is 5667.29 angstrom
